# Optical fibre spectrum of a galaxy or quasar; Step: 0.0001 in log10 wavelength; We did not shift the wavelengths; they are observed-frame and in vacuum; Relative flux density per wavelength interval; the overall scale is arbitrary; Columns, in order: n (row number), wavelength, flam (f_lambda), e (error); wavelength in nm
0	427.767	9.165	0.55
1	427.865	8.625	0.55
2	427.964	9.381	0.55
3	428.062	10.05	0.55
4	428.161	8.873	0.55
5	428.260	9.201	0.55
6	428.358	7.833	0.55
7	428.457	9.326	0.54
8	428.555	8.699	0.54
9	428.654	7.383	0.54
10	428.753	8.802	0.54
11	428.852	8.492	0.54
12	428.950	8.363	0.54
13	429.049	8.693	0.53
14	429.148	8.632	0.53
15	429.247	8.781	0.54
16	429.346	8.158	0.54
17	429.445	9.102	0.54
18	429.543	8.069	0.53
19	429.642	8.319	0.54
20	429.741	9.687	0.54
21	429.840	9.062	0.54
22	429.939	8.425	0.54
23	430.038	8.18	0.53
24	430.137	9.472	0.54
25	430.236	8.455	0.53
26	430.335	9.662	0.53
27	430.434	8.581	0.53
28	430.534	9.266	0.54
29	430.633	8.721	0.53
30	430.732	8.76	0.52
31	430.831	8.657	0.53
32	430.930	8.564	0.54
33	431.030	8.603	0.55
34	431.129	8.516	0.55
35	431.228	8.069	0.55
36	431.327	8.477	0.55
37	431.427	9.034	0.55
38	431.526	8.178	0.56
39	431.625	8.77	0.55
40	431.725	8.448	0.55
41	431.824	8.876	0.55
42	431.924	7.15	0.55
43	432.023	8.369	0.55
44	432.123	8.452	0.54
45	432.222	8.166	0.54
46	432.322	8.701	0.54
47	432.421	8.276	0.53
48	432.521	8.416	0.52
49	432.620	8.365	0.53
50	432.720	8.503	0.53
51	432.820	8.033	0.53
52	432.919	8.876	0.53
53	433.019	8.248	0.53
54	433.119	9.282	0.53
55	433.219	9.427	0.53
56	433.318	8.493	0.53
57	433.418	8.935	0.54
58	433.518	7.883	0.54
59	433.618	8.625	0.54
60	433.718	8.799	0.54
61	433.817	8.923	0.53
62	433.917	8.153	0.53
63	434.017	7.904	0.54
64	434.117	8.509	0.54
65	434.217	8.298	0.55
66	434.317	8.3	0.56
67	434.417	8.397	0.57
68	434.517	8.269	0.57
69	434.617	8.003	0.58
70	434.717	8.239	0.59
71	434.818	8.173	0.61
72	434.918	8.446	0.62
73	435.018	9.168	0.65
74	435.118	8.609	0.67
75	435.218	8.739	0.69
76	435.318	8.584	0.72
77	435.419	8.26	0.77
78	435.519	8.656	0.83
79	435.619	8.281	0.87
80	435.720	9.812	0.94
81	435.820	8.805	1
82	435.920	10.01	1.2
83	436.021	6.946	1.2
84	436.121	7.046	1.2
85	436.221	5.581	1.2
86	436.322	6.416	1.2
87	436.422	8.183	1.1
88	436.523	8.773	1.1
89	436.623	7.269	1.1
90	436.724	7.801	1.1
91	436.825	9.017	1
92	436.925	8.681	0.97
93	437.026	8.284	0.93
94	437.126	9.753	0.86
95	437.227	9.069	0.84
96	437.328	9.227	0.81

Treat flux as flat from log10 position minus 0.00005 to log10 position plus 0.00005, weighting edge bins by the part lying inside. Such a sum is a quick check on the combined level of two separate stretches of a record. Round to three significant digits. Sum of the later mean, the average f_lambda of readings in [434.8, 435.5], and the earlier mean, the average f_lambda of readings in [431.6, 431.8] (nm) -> 17.2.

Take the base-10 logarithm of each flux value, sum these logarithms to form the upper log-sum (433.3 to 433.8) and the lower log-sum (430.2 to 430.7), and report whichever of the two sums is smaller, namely 4.66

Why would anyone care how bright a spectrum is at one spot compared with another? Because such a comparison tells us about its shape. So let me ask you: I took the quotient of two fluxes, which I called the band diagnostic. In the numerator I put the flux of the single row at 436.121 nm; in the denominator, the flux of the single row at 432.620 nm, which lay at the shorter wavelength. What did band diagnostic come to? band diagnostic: 0.84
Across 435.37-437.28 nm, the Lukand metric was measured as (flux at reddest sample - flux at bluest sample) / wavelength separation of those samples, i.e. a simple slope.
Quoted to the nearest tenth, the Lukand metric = 0.4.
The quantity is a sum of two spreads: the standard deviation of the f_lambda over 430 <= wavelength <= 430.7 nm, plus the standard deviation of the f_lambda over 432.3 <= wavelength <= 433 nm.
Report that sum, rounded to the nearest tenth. 0.8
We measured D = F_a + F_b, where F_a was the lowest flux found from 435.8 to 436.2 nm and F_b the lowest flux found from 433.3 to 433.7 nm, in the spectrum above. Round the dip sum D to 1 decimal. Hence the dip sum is 14.8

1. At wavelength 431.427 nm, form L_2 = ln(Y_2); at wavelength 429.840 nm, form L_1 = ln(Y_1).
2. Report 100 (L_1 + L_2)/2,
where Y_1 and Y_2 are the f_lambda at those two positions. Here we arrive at 220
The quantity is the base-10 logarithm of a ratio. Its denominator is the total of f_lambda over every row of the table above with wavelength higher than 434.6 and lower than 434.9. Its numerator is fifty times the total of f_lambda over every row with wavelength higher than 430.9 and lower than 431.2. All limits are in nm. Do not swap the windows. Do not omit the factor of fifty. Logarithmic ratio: 1.72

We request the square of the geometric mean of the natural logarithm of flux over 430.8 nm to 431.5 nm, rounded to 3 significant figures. 4.61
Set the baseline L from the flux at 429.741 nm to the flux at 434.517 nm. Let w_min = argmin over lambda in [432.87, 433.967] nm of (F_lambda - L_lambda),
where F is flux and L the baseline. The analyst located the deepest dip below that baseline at 433.518 nm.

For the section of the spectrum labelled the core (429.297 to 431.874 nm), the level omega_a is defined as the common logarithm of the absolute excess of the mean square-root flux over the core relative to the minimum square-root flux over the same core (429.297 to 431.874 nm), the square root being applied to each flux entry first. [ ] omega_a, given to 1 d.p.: -1.0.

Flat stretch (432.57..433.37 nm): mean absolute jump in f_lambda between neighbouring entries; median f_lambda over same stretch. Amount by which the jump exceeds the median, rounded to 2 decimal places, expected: -7.90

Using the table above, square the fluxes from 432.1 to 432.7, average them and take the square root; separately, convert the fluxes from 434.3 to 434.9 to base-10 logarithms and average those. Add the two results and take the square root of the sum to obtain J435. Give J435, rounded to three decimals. 3.052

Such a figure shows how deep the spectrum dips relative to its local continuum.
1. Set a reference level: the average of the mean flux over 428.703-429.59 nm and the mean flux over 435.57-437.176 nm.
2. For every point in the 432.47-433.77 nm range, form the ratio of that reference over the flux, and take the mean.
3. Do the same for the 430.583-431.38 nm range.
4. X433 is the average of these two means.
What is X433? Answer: 0.977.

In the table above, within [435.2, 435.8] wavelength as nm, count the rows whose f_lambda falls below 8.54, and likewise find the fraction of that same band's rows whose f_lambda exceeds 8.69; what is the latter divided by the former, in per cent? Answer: 17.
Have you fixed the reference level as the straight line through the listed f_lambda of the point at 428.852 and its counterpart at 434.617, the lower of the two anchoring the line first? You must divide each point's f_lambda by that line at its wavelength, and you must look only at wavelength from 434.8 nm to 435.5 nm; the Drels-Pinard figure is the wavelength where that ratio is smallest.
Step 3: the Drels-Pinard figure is 434.818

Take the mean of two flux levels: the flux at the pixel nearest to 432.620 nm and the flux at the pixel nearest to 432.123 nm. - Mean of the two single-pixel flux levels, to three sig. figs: 8.41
